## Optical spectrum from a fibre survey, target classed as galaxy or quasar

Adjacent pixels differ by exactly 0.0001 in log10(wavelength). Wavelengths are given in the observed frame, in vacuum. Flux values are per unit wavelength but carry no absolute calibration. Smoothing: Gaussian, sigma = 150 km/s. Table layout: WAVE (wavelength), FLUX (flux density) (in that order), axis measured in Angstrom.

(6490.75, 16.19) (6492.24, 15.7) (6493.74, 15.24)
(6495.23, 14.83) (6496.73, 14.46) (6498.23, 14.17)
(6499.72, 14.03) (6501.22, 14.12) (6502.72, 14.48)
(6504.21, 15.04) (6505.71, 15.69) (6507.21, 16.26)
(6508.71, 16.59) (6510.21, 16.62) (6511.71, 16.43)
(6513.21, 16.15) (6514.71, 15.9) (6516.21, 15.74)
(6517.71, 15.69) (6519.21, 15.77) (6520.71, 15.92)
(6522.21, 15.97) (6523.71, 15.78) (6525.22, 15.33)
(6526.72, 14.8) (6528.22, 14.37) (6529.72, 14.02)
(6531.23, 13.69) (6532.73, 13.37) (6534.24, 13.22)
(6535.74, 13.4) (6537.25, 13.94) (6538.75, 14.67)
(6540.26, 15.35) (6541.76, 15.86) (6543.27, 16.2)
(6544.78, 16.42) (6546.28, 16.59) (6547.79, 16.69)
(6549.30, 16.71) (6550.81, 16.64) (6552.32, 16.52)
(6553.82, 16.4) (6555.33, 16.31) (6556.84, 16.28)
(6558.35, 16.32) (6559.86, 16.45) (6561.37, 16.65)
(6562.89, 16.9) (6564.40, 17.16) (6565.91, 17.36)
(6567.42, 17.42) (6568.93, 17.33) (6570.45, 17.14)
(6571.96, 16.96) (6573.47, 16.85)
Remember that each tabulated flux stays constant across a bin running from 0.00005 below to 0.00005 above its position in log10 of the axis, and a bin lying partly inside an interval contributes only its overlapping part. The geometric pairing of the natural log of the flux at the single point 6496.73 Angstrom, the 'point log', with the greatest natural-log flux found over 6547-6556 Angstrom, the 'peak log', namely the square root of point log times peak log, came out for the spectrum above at 2.74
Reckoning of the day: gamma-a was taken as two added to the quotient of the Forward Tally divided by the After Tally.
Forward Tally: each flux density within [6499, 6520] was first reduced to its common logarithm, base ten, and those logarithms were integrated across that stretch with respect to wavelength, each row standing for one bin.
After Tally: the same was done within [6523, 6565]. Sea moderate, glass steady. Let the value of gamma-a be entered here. 2.50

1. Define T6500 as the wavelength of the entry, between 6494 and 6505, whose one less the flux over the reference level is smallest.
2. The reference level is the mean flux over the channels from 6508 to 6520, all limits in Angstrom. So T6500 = 6504.21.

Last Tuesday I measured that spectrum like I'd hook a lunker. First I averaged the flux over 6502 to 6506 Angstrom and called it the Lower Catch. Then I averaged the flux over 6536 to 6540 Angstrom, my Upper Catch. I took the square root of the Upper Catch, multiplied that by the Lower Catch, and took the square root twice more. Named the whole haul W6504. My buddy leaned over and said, 2.75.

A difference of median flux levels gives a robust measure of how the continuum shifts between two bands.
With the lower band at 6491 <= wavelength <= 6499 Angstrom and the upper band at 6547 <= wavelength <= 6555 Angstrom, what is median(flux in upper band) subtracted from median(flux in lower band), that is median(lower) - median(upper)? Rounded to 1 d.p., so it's -1.8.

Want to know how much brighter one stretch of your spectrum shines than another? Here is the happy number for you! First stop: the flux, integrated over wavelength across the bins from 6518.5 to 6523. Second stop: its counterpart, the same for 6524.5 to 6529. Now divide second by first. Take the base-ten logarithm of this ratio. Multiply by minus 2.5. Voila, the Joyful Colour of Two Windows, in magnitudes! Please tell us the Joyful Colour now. 0.07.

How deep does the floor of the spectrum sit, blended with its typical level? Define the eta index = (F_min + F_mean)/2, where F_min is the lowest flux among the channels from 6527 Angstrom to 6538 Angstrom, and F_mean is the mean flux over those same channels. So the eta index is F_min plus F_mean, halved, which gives 13.5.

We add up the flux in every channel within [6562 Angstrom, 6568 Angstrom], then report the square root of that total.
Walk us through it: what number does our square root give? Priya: 8.3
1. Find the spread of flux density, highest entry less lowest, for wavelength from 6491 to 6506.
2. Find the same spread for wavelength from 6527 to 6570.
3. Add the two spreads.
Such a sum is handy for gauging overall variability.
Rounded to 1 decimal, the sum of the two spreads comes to 5.9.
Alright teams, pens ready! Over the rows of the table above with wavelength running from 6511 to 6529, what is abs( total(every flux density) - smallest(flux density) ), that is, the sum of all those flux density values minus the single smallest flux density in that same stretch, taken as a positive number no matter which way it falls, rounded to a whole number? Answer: 173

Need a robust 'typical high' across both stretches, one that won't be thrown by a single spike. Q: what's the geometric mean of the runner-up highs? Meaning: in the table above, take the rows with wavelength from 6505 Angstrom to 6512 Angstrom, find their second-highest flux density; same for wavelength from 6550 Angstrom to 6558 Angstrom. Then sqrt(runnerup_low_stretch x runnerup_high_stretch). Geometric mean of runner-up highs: 16.6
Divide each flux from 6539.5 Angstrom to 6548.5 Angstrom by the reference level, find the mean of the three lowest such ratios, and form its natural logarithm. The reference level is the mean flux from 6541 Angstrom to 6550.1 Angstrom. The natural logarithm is -0.038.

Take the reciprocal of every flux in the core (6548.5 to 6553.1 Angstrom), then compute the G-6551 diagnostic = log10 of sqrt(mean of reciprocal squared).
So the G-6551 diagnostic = -1.22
